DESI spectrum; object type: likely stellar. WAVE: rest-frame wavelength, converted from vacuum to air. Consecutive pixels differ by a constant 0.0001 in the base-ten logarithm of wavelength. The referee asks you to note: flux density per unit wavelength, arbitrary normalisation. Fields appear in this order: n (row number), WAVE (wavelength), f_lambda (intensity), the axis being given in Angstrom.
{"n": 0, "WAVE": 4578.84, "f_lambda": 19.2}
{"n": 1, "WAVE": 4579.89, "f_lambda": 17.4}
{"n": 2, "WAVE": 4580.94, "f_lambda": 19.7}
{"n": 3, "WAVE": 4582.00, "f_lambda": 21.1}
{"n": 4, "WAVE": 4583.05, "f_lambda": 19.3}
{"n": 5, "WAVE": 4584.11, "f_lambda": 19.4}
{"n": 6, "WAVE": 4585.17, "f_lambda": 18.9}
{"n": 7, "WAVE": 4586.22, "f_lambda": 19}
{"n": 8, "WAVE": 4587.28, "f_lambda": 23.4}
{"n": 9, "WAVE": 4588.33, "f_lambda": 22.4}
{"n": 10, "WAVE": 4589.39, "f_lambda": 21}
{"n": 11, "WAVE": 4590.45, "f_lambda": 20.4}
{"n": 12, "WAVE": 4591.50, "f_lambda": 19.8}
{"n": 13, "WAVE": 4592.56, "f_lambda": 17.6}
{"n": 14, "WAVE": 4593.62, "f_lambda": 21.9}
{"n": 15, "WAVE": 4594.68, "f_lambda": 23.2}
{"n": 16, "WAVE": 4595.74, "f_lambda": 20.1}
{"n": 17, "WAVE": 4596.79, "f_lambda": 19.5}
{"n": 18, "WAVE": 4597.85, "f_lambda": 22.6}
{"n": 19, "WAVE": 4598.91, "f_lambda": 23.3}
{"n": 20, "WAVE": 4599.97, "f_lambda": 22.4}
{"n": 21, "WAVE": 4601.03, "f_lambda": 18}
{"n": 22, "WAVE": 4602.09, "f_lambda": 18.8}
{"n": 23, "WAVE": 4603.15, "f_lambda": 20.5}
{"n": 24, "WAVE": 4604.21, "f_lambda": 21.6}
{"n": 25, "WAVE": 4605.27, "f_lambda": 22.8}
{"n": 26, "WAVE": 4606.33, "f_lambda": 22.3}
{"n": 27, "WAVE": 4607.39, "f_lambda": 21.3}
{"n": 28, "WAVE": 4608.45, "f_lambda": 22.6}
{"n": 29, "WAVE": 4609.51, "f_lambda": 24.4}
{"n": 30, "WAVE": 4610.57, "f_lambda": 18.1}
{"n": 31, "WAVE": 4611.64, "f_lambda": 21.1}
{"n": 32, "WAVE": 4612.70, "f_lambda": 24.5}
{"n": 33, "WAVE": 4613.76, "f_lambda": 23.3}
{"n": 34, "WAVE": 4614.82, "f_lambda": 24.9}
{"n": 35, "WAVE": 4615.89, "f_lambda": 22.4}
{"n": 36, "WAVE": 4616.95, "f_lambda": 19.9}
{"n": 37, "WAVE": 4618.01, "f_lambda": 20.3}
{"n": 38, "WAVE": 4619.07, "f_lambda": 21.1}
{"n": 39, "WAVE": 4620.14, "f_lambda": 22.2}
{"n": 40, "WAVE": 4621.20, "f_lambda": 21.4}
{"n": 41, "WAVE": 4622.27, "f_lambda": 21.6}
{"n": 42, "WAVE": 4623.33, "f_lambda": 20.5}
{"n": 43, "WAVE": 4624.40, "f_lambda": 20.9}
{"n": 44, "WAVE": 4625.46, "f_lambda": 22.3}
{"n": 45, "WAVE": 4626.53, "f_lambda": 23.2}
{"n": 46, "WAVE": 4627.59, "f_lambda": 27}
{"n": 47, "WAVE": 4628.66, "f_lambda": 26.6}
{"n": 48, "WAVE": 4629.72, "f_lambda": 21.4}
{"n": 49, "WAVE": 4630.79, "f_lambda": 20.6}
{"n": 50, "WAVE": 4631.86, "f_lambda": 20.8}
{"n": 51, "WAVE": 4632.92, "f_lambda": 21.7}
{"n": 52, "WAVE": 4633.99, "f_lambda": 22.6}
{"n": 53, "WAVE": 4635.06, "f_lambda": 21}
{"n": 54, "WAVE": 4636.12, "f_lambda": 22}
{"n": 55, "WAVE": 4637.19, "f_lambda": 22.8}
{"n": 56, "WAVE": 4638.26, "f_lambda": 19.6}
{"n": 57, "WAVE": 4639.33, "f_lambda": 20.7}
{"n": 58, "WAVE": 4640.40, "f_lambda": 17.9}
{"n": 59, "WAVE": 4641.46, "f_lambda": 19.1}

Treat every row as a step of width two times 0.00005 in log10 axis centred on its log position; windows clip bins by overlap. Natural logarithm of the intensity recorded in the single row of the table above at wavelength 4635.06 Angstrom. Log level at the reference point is 3.04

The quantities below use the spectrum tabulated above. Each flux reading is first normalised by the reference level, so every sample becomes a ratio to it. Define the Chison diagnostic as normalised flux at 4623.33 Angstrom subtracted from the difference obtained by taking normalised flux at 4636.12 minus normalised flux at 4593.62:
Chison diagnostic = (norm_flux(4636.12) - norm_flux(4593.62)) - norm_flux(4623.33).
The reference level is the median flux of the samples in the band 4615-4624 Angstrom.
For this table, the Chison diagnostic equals -0.96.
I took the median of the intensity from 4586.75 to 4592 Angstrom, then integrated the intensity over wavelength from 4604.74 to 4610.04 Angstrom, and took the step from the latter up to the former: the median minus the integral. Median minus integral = -99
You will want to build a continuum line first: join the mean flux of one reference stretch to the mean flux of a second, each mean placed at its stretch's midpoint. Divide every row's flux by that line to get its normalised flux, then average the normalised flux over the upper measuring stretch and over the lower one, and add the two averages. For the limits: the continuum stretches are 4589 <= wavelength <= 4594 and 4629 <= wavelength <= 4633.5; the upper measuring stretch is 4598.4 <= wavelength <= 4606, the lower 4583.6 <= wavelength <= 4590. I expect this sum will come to 2.07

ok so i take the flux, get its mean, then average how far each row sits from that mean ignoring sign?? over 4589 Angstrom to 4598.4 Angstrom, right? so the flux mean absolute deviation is 1.33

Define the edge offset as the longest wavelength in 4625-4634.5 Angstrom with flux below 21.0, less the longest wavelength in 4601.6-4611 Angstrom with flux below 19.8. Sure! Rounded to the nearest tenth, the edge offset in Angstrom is 21.3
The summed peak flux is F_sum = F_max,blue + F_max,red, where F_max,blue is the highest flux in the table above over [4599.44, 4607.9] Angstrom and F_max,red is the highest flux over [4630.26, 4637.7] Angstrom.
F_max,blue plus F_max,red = 46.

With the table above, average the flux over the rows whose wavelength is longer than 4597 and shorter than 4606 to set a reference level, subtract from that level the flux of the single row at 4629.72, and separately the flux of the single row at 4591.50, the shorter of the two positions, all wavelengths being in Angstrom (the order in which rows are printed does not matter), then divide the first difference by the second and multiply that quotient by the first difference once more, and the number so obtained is 0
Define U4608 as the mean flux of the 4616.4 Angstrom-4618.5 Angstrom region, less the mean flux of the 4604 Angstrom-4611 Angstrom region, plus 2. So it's 0.2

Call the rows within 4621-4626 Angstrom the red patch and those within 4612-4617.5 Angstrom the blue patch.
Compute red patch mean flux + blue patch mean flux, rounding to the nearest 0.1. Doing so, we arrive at 44.3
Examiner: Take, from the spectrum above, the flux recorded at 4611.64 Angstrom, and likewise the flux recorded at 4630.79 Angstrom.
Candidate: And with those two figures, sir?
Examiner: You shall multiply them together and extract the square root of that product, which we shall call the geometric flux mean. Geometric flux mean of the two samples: 20.8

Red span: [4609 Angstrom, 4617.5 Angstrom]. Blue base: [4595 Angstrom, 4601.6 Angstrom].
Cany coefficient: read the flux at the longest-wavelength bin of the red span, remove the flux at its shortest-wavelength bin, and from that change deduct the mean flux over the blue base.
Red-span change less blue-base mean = -25.5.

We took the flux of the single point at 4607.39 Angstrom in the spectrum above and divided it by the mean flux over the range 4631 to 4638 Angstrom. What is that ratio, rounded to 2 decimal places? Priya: 0.98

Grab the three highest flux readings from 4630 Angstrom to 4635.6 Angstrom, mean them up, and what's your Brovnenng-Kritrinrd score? 21.8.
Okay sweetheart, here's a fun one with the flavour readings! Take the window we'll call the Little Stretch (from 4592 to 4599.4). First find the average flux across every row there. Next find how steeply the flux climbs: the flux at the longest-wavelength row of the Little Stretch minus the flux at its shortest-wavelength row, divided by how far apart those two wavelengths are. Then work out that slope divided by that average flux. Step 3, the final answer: 0.04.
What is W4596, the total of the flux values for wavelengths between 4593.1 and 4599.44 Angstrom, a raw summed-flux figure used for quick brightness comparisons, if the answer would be 131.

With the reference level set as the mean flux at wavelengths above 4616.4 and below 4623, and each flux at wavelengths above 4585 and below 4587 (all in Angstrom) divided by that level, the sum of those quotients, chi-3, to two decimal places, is 1.80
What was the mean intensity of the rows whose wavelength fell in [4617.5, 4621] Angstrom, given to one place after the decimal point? 21.2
